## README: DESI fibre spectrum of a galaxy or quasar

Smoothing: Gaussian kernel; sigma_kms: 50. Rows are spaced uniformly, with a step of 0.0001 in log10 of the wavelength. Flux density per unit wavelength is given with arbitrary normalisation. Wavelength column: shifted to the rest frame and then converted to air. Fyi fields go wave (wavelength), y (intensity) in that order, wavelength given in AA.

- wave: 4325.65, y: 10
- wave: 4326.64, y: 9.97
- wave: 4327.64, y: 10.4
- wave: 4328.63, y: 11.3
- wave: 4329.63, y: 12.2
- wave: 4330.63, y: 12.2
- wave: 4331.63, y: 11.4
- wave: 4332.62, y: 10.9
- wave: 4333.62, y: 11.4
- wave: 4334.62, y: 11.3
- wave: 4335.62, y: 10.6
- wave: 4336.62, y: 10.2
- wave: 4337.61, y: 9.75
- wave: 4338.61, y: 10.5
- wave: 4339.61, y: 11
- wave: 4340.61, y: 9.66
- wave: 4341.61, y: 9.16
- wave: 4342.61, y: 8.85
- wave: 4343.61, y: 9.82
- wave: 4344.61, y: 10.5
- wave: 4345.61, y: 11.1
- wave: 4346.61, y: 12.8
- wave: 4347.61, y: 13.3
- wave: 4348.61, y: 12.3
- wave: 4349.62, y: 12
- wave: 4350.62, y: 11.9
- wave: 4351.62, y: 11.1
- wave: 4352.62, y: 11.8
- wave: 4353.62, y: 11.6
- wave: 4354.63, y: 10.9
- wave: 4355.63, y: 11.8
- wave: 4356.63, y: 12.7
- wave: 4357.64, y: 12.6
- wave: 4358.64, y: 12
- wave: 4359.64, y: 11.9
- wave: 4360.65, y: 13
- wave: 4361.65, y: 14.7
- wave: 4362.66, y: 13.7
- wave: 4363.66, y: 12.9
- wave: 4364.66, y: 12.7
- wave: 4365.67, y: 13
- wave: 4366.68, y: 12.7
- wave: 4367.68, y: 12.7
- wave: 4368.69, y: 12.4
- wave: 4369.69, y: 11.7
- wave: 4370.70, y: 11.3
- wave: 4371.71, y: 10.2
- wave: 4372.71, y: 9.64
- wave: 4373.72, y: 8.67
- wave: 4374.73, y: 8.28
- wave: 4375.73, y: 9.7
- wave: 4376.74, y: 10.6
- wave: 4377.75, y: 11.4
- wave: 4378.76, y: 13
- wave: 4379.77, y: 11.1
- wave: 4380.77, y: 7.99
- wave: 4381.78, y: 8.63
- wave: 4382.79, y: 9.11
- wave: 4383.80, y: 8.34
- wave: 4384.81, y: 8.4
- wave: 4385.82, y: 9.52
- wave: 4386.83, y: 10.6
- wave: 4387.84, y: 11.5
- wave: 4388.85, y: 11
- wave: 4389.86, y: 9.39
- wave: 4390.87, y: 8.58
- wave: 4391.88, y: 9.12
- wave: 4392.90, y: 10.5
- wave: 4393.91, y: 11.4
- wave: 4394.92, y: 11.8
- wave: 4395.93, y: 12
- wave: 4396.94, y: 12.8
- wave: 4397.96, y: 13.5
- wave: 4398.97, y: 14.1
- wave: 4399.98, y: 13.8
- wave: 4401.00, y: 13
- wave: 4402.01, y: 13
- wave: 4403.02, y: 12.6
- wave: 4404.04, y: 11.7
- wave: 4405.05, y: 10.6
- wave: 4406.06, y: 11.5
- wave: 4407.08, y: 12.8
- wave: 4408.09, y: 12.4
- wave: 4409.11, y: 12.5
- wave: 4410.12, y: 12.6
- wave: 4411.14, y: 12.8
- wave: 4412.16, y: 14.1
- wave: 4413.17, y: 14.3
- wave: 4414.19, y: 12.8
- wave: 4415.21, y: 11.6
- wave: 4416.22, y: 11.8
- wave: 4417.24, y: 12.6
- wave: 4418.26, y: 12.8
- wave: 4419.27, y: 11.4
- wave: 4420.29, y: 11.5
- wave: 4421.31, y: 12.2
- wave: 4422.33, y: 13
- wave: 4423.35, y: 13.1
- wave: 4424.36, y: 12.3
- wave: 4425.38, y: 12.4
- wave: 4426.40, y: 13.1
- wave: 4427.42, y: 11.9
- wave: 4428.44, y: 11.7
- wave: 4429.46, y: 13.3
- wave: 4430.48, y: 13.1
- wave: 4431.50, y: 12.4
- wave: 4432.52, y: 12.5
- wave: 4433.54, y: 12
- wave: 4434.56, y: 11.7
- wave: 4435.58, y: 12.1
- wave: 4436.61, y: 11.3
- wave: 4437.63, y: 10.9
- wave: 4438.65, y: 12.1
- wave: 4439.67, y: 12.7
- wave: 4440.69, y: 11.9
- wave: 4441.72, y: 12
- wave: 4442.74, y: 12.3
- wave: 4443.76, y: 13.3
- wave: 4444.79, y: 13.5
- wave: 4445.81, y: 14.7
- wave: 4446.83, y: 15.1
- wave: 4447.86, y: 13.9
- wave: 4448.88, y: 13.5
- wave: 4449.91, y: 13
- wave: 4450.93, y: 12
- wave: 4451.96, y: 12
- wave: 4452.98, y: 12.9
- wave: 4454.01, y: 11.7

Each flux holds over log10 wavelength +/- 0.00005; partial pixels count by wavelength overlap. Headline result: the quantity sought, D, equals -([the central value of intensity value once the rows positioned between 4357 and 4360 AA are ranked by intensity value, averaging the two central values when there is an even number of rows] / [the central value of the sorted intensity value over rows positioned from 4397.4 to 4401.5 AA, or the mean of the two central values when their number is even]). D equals -0.9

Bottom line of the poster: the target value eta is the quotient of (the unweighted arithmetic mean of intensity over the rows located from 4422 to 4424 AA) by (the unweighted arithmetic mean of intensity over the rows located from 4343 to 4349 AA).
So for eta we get 1.12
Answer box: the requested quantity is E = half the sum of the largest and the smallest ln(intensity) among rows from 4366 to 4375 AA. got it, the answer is 2.33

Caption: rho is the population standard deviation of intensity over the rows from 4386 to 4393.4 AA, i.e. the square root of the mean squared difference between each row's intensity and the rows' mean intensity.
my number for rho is 1.00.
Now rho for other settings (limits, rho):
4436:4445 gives 0.80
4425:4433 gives 0.54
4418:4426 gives 0.60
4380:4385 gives 0.37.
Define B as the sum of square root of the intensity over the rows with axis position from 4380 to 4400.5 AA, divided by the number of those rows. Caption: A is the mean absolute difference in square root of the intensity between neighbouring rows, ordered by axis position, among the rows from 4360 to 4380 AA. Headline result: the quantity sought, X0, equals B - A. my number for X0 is 3.12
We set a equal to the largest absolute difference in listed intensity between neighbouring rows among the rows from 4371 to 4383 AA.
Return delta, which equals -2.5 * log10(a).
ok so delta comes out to -1.2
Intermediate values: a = 3.11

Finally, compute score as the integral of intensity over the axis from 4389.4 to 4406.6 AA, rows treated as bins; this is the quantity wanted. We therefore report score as 202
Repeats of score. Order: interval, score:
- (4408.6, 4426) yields 219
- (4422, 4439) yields 209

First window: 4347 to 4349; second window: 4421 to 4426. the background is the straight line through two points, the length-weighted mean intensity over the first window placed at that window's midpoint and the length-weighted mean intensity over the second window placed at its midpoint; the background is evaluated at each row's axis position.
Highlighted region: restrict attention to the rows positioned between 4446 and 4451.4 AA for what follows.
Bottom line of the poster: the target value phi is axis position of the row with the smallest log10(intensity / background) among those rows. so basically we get 4450.93 AA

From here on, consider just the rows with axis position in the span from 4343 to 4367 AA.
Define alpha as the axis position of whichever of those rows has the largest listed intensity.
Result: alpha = 4361.65 AA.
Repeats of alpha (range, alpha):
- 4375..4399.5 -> 4398.97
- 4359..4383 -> 4361.65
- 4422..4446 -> 4445.81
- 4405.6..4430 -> 4413.17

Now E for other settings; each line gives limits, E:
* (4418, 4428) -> 2.50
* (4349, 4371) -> 2.54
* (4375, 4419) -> 2.37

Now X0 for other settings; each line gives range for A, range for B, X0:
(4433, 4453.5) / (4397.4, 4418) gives 3.48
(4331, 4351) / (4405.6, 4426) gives 3.44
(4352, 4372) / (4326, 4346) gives 3.17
